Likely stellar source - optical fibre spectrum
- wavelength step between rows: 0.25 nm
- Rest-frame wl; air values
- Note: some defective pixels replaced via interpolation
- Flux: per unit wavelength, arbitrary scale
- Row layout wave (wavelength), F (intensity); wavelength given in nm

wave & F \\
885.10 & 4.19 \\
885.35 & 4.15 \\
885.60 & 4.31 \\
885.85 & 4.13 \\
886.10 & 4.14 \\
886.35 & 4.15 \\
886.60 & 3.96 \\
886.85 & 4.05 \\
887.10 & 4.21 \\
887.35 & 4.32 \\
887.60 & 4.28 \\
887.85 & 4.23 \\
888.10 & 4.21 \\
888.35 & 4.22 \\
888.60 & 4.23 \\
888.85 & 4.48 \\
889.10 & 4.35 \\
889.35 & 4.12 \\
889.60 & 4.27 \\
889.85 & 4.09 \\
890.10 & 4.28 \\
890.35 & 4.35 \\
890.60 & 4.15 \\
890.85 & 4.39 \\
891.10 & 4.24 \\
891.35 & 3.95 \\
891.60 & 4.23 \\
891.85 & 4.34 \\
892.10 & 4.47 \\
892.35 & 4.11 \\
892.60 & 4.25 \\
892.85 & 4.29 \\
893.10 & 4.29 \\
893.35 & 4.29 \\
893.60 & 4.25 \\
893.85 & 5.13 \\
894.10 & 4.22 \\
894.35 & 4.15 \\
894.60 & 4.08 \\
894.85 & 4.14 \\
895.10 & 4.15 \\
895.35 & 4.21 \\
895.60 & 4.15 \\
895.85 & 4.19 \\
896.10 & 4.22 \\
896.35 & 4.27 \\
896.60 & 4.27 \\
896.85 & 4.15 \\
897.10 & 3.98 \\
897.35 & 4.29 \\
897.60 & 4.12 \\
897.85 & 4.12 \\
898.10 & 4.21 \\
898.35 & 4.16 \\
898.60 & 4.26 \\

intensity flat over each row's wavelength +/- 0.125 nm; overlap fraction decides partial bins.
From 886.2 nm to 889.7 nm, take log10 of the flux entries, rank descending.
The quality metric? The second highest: 0.638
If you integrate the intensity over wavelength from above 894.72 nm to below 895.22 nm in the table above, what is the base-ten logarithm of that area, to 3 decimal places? 0.316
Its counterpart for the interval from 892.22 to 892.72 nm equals 0.320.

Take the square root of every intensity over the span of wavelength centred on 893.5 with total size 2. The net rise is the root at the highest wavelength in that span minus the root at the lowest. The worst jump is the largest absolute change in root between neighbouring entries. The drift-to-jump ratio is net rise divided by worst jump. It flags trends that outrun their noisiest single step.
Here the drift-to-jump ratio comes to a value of -0.12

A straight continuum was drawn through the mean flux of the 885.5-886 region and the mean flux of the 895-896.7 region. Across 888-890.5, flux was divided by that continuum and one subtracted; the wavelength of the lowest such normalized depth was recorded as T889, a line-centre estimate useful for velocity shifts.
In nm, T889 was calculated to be 889.85 nm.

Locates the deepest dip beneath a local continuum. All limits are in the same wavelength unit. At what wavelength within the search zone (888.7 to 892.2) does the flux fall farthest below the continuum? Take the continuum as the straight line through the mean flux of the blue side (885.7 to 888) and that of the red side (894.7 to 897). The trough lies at 891.35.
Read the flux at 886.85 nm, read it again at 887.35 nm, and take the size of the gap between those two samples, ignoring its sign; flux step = 0.27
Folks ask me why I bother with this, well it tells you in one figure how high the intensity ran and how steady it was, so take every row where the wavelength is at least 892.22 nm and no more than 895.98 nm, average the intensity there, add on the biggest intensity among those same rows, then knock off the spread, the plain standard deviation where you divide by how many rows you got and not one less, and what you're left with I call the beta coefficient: 9.15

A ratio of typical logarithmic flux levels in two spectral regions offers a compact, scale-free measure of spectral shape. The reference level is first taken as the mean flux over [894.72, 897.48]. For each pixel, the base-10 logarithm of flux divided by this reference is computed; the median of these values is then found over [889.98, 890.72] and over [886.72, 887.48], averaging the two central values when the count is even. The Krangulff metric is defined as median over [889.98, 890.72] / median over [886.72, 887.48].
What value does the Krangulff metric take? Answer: 3.6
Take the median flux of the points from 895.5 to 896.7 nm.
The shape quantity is 4.22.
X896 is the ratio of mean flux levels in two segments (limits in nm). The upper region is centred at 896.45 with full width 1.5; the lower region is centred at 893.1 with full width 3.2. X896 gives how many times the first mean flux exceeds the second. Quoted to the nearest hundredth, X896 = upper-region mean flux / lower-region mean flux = 0.97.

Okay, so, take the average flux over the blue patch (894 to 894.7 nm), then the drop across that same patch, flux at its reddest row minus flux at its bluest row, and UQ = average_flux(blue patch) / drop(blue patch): -29.6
